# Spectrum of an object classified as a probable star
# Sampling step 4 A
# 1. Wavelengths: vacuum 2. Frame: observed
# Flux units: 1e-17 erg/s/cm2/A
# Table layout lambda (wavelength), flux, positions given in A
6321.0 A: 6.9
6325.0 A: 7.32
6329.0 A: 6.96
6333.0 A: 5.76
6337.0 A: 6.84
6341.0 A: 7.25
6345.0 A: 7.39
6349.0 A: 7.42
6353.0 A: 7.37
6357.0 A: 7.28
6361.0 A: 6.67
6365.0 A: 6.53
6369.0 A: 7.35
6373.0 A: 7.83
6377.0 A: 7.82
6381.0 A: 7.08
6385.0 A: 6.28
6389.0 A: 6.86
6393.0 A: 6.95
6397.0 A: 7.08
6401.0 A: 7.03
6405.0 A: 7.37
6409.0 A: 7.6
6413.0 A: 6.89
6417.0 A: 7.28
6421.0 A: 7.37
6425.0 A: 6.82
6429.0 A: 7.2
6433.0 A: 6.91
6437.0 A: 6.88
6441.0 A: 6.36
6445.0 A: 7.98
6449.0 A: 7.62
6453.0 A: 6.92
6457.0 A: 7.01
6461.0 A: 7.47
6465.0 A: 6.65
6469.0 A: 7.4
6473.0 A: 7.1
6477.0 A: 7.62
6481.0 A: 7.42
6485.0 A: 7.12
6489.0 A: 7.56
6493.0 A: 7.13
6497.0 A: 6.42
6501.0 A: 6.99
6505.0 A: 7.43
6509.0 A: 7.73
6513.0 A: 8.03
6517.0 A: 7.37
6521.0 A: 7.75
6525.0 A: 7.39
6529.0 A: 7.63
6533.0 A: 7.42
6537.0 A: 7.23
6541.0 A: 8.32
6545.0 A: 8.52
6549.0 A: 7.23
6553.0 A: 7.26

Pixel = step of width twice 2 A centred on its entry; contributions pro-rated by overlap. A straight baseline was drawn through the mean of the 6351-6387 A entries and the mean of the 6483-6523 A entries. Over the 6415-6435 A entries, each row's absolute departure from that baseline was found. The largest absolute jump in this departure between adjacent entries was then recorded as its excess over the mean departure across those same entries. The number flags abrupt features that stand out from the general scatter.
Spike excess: 0.18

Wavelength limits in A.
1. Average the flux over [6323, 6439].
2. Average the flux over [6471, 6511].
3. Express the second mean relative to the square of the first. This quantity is 0.145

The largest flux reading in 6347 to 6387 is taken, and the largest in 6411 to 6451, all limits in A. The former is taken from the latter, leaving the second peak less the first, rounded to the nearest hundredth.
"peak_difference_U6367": 0.15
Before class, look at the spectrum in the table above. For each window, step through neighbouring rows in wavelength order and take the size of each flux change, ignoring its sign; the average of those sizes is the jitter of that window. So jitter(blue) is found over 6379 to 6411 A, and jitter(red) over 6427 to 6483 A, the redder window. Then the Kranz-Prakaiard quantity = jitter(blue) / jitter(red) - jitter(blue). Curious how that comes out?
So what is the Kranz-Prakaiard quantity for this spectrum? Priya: 0.30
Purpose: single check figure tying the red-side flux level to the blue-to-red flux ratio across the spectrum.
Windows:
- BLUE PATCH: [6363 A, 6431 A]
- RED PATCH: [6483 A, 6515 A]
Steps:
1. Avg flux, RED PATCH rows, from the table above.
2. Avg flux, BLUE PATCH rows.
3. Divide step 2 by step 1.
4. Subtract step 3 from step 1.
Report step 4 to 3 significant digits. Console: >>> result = 6.32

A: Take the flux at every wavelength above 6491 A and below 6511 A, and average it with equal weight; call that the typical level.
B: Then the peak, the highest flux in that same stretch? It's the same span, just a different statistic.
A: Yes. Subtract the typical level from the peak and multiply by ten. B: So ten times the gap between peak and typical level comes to 5.9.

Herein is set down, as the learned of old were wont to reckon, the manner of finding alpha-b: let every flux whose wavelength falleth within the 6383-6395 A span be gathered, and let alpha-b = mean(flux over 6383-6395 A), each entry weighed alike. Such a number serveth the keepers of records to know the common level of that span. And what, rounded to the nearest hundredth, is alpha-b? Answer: 6.70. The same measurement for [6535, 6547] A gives 8.02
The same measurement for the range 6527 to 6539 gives 7.43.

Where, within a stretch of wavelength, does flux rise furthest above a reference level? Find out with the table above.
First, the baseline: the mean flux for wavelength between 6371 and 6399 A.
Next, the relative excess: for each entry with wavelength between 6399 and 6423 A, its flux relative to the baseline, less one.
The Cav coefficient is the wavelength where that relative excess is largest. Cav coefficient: 6409.0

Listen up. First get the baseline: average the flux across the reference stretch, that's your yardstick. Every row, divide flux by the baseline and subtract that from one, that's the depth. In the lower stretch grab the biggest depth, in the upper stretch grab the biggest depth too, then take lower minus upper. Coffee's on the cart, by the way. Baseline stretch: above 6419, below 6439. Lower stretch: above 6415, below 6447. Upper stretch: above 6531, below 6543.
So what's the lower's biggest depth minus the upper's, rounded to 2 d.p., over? 0.12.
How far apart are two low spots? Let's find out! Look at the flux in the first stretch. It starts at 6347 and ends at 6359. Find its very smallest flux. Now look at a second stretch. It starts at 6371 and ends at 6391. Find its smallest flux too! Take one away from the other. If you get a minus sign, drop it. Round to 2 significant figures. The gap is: 1.0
